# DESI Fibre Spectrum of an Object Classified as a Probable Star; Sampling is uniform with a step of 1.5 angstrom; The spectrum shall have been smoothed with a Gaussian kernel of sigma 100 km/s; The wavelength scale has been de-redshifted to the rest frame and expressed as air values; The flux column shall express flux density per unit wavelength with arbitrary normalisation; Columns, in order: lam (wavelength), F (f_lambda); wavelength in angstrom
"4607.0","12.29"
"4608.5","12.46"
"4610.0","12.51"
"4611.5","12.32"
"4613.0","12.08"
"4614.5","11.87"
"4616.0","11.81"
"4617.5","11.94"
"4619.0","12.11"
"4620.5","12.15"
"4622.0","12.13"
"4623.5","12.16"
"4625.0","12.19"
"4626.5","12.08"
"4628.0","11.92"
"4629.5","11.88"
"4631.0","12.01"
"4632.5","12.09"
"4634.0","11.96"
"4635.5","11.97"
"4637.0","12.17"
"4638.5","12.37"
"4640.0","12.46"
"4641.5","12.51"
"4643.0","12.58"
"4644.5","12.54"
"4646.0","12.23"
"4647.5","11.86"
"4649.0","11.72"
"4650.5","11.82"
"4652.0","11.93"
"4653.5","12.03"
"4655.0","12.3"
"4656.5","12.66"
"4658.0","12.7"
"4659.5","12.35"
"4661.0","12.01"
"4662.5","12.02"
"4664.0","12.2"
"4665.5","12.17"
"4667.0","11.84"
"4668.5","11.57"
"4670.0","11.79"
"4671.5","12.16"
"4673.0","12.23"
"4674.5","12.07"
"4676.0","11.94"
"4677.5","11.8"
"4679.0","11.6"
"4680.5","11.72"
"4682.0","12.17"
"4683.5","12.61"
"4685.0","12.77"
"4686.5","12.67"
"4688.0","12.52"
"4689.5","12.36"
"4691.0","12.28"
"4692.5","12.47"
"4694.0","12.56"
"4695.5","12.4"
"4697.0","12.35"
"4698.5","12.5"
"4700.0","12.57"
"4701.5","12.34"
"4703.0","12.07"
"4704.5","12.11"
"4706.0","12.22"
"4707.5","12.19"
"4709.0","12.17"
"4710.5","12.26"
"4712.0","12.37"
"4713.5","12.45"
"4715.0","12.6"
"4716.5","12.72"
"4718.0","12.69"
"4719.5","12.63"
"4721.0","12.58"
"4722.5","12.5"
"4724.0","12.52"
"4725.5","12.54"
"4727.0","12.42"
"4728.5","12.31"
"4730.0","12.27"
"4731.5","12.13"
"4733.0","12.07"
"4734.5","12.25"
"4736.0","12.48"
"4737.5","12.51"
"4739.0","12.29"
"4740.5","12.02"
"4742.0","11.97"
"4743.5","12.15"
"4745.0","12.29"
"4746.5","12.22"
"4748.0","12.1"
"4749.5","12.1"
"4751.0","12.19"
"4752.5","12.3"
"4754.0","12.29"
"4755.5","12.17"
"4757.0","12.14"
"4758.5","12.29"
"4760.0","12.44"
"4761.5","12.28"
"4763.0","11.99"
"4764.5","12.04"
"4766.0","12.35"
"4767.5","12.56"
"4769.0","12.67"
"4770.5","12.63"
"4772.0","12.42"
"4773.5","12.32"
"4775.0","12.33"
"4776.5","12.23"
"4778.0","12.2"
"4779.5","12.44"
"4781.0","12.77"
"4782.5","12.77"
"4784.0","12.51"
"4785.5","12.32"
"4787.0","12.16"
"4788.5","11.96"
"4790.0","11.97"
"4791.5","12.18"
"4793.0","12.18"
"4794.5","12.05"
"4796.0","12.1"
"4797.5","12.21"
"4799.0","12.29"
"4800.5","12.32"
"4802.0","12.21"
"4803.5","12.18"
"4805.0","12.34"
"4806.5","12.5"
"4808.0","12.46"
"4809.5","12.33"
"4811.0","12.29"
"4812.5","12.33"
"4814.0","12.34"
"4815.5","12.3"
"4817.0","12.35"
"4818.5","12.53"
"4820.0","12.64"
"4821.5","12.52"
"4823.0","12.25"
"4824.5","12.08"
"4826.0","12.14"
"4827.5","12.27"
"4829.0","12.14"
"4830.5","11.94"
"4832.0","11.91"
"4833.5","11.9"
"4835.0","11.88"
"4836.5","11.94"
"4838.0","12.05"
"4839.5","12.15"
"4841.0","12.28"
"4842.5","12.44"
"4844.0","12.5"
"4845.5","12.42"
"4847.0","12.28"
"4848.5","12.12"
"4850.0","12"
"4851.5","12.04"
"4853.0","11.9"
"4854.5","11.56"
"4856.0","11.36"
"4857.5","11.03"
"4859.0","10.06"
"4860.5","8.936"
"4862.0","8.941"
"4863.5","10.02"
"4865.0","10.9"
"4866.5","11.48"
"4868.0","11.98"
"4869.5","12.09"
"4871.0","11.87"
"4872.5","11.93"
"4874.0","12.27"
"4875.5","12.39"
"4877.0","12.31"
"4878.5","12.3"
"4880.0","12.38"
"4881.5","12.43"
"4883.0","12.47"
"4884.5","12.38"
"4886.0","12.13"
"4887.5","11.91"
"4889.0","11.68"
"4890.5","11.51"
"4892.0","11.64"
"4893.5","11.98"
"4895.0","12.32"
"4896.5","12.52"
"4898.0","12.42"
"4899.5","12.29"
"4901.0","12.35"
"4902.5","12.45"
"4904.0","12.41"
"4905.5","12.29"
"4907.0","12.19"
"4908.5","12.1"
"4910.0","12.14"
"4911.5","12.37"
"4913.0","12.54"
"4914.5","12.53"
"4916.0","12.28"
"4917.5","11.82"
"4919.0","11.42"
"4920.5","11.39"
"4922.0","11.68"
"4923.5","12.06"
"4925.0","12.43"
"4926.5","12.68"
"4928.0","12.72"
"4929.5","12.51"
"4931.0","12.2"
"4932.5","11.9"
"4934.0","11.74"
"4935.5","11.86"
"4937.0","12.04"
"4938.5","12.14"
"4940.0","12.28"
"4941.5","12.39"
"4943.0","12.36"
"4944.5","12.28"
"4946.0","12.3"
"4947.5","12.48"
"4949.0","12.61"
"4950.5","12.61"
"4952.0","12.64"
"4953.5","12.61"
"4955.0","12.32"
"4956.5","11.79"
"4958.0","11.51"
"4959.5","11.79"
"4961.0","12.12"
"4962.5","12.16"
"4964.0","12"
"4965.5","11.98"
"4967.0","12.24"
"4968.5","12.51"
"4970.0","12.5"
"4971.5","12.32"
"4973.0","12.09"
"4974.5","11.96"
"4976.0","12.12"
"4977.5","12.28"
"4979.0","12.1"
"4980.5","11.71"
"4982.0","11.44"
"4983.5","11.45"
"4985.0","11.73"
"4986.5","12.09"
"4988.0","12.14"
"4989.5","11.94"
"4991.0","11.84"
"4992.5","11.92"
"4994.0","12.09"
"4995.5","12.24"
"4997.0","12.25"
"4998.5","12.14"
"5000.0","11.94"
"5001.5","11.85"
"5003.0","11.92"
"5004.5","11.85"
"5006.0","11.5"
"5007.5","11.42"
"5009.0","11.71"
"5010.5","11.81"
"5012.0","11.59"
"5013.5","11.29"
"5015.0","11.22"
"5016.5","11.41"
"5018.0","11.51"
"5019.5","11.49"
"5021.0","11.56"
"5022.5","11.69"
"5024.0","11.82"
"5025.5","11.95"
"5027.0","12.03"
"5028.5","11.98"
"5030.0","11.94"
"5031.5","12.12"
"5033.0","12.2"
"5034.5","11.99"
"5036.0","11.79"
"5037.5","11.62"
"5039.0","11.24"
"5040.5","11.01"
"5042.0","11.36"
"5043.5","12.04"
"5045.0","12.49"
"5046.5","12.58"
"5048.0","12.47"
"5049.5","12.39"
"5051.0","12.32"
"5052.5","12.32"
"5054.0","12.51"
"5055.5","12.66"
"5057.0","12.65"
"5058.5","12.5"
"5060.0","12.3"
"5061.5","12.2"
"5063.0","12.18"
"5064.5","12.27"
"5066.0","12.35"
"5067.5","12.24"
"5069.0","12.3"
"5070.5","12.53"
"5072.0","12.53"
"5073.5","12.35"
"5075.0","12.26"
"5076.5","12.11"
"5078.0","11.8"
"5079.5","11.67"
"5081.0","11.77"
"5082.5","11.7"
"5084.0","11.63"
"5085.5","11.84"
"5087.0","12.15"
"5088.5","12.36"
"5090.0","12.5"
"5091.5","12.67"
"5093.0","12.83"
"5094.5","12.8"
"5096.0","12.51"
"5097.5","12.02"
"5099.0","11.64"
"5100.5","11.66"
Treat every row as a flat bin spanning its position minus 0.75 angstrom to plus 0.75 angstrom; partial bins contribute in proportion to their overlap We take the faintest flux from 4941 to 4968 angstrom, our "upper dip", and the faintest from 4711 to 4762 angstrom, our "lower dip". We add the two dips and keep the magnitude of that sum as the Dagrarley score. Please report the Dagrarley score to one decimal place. 23.5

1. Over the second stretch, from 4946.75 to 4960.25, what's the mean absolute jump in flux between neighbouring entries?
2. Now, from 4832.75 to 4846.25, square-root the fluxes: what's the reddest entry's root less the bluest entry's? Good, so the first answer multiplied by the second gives 0.015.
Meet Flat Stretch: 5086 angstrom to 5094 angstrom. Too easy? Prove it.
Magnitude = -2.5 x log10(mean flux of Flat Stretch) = -2.74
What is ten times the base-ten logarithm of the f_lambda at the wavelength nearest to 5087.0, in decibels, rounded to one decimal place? 10.8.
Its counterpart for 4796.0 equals 10.8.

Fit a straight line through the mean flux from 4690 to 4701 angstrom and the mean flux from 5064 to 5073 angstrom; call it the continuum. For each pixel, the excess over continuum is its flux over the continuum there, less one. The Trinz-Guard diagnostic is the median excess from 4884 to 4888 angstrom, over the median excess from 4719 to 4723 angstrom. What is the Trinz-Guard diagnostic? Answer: -2.0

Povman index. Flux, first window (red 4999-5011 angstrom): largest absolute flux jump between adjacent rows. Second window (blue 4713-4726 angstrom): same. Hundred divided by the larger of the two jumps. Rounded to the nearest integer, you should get 286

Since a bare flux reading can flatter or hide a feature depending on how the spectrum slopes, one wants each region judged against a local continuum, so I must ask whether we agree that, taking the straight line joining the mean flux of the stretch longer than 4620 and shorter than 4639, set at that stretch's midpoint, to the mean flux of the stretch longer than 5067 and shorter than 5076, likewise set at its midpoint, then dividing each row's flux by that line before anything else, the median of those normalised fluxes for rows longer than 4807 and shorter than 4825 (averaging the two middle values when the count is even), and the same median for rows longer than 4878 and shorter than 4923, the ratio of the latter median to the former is 0.99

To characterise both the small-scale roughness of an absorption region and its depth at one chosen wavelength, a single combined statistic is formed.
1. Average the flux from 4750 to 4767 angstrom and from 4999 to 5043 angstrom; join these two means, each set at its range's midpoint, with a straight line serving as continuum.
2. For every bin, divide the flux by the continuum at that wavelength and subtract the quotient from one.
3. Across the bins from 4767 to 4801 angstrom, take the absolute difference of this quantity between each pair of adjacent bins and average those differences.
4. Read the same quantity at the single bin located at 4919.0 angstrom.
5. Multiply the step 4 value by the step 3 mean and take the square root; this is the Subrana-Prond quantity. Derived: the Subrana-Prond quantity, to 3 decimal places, 0.020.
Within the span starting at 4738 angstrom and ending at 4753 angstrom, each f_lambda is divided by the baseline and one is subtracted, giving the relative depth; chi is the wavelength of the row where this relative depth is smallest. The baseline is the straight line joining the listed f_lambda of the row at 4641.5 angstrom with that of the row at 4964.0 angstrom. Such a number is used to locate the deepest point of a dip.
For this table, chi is 4742.0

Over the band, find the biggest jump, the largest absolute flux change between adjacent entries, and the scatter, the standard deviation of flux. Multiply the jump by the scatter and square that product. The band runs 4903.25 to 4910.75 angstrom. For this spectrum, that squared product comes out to 0.0002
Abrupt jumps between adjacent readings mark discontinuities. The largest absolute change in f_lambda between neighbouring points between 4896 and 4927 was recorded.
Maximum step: 0.46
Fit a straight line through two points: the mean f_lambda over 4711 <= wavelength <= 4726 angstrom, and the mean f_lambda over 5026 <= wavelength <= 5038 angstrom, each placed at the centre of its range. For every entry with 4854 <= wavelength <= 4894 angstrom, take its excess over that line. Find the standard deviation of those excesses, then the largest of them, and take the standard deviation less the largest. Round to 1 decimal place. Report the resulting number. 0.8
